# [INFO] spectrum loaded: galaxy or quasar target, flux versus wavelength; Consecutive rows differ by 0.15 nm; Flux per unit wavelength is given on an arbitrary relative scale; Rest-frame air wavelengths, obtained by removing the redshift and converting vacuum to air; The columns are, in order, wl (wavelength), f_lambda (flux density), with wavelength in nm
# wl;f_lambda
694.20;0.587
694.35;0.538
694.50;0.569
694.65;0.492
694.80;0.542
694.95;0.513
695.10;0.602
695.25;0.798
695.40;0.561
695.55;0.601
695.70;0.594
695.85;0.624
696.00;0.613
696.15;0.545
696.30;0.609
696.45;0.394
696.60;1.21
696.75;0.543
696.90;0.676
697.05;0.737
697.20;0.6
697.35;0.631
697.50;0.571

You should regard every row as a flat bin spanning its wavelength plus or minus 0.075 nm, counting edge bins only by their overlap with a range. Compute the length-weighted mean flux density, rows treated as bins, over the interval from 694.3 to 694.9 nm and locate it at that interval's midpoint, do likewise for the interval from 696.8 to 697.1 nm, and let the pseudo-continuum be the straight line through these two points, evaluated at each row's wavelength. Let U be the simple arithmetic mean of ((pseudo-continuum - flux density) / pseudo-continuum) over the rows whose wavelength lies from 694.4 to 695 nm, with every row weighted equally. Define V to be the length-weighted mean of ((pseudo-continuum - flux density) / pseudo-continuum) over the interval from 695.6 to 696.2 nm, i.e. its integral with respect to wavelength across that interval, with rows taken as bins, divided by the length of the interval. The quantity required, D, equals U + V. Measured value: 0.06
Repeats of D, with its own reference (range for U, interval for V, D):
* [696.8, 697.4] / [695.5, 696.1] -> 0.07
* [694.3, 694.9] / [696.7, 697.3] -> 0.07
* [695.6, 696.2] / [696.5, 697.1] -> -0.10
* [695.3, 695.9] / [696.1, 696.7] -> -0.04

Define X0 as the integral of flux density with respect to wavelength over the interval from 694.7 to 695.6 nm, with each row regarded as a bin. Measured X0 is 0.54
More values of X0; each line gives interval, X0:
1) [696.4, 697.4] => 0.69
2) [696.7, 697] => 0.19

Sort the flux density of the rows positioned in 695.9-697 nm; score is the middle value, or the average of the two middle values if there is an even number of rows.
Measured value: 0.61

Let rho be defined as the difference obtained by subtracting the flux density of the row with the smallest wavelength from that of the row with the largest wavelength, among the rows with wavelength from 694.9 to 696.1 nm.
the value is 0.10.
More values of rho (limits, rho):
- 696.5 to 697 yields -0.53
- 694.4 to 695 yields -0.06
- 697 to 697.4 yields -0.11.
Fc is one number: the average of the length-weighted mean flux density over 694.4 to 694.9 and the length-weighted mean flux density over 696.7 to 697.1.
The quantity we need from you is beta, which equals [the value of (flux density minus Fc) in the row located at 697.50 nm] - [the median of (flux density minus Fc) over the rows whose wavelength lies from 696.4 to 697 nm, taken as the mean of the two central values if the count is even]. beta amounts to -0.04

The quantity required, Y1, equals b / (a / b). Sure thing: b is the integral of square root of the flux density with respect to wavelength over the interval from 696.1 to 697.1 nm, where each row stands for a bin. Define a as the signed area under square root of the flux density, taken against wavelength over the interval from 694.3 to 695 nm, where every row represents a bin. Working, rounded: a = 0.5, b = 0.8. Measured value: 1.29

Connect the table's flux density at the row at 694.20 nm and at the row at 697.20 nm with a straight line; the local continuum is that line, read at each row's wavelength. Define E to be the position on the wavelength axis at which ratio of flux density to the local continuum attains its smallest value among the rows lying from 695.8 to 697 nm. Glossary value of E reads 696.45 nm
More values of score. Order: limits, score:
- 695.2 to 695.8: 0.60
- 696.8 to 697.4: 0.65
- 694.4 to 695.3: 0.56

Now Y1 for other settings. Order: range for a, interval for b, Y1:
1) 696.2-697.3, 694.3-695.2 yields 0.50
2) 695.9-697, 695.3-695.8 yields 0.17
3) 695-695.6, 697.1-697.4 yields 0.12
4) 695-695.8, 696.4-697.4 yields 1.07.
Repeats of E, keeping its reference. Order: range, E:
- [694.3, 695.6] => 694.65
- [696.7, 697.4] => 696.75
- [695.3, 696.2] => 696.15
